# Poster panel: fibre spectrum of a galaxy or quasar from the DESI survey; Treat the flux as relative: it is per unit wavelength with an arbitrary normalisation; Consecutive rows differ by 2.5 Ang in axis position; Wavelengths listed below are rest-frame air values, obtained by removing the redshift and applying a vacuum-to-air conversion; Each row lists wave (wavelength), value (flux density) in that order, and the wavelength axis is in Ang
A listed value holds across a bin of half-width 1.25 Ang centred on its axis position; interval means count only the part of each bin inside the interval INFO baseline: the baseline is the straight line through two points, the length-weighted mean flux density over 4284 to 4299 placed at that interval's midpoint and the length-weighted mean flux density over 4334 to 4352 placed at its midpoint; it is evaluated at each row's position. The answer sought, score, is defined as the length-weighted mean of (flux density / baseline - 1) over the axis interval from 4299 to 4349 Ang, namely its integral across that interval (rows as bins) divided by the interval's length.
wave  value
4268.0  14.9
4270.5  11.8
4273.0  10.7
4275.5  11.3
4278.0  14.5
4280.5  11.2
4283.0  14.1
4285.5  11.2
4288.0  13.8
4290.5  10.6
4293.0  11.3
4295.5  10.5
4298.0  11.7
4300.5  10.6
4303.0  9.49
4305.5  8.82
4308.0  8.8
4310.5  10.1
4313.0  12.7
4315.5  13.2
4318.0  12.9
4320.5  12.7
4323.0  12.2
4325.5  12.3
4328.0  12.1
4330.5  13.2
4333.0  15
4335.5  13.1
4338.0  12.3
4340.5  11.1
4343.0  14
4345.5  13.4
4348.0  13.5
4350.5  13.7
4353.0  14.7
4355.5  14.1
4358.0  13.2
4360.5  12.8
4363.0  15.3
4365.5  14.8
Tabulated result -0.037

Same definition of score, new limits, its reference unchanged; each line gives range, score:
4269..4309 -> -0.011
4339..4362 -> 0.008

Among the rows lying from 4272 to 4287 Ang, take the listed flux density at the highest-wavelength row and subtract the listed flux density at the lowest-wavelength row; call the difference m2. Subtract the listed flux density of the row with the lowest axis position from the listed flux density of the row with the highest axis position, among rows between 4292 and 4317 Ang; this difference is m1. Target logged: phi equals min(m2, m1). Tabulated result 0.5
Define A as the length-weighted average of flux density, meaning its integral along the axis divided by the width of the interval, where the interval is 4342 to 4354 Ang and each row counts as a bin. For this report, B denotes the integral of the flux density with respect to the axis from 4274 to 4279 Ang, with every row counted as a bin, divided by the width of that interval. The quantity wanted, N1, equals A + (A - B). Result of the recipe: 15.0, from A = 13.8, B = 12.7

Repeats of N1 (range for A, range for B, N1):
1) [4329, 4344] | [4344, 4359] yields 12.4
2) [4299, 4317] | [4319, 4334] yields 8.3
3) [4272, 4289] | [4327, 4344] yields 11.8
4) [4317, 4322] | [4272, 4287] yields 13.3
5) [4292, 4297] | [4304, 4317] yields 11.1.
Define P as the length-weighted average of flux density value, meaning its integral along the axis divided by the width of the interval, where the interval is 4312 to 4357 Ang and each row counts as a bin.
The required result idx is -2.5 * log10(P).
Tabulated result -2.80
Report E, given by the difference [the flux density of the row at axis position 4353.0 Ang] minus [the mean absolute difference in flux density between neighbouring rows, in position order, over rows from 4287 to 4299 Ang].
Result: 13.2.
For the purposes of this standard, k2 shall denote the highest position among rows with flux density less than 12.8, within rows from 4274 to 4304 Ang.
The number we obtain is 4303.0 Ang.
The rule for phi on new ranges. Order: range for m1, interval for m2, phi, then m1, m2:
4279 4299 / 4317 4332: 0.3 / 0.5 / 0.3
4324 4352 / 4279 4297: -0.7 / 1.4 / -0.7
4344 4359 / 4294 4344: -0.2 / -0.2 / 3.5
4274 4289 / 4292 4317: 1.9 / 2.5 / 1.9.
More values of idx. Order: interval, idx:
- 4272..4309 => -2.63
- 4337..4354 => -2.80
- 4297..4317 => -2.57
